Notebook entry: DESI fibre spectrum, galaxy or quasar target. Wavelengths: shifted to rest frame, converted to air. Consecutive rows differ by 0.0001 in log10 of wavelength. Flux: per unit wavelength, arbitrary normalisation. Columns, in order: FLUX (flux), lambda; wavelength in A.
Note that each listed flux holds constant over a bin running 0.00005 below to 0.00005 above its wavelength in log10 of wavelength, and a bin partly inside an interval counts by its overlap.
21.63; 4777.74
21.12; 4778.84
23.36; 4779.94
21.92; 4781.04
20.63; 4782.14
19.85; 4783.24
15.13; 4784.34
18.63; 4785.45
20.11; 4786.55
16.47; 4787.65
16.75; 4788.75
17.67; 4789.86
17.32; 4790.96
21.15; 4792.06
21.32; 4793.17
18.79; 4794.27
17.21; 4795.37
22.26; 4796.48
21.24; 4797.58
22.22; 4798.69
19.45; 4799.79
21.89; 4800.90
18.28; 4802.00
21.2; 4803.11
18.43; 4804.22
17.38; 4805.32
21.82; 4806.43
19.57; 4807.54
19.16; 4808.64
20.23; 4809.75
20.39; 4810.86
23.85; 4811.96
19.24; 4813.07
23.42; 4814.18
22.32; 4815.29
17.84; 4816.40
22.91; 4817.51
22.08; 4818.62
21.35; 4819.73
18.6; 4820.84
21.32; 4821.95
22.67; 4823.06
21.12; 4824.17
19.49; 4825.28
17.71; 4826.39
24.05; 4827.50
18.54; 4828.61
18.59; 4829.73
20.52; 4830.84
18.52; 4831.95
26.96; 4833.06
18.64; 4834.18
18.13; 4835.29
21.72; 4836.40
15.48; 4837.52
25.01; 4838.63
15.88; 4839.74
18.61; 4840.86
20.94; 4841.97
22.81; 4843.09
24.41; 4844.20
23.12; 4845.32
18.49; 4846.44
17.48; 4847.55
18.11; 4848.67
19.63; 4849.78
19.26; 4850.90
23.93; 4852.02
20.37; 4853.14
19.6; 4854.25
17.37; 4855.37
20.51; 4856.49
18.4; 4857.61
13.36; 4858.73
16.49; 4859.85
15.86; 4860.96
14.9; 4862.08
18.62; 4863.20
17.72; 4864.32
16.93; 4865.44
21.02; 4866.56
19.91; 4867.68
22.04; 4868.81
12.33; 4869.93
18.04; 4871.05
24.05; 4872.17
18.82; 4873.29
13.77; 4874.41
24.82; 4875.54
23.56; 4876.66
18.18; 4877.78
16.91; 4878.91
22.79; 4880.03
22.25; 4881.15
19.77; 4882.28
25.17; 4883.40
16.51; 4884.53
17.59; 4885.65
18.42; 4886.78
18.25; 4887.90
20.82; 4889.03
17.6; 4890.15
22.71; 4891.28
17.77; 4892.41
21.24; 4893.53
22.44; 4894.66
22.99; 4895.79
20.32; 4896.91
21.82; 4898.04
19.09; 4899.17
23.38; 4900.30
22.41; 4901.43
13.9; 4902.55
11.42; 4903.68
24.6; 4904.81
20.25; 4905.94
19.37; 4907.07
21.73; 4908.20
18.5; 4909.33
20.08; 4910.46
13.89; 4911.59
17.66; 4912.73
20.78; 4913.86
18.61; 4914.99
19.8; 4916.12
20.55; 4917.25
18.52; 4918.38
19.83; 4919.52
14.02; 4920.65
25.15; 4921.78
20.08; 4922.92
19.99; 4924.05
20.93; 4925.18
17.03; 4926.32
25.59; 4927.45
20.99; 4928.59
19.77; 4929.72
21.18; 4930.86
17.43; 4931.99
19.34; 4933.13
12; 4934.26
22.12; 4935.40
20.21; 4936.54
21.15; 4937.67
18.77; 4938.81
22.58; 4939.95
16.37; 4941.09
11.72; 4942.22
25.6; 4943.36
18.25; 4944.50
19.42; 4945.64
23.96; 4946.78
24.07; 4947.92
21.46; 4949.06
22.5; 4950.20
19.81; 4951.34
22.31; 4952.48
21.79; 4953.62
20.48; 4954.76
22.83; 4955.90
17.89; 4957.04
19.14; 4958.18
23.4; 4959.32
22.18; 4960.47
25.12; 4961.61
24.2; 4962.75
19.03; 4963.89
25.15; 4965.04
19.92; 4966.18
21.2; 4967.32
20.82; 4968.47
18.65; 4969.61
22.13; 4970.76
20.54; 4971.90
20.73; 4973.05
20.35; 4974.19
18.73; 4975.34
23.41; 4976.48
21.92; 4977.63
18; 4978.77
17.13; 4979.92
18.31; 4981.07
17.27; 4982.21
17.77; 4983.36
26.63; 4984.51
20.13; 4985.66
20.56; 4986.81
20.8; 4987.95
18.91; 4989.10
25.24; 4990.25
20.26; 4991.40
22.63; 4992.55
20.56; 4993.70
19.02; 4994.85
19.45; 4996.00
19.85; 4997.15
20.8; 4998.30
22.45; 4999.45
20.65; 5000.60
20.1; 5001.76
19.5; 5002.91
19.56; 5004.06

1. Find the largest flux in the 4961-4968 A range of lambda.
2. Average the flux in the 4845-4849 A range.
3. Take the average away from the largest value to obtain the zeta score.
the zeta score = 6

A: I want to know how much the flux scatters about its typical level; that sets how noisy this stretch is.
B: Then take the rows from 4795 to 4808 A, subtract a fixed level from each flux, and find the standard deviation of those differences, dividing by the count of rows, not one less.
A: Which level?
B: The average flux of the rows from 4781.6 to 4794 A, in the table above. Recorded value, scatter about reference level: 1.8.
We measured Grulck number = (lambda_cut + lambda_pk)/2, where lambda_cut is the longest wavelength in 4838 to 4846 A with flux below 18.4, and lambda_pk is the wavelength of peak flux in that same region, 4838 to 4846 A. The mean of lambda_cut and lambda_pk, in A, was 4839.2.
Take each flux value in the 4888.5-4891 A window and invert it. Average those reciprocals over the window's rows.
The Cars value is 0.052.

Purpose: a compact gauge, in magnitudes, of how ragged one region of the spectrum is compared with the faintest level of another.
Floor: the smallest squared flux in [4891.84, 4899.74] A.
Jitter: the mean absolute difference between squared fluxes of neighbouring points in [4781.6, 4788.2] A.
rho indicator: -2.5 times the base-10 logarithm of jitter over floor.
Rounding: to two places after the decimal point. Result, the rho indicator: 1.24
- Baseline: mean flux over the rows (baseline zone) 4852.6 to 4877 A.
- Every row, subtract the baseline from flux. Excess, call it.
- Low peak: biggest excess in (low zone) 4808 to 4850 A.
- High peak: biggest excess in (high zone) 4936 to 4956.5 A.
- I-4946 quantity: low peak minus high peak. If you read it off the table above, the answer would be 1.4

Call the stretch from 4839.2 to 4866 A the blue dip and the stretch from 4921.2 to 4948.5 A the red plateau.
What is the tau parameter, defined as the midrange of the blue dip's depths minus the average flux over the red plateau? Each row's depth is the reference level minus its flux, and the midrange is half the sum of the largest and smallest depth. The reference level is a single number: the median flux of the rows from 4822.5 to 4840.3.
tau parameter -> -20.0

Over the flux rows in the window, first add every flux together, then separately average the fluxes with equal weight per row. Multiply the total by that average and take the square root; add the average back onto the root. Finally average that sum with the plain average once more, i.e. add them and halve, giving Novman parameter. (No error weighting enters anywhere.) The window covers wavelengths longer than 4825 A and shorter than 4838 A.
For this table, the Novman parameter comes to 54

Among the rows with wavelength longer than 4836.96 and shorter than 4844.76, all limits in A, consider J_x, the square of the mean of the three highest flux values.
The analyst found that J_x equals 580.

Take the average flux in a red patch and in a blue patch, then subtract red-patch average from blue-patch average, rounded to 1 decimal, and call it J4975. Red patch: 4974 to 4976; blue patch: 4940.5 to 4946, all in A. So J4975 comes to -1.3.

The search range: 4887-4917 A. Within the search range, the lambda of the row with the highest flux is 4904.81 A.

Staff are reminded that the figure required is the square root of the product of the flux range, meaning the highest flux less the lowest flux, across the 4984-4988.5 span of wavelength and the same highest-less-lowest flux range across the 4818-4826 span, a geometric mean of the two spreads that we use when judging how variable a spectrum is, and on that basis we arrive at 5.1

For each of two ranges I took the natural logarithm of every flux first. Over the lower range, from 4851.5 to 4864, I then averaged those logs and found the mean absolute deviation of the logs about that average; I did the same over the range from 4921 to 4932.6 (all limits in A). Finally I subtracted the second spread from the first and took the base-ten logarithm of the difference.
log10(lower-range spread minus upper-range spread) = -1.44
